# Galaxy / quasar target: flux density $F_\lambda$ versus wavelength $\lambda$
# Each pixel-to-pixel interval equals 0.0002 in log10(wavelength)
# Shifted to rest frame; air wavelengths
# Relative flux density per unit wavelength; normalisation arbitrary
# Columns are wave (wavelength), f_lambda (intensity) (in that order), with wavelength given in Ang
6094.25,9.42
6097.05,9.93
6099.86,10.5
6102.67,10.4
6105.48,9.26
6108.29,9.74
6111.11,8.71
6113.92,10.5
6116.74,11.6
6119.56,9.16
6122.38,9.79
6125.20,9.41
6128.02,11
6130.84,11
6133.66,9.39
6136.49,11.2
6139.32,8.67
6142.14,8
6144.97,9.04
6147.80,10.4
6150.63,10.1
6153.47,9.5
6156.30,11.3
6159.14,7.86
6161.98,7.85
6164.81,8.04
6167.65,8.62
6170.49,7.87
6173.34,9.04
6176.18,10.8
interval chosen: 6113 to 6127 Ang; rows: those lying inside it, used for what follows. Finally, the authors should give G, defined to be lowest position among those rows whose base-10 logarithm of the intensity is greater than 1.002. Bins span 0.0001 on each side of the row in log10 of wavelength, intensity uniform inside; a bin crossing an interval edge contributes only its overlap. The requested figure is 6113.92 Ang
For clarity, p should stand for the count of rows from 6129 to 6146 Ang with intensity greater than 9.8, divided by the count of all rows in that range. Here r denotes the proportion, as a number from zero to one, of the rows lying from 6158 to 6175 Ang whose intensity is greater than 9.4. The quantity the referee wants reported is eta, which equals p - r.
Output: 0.3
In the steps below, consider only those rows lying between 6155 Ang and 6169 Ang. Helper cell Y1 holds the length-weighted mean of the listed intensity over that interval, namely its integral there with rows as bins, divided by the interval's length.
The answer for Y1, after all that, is 8.7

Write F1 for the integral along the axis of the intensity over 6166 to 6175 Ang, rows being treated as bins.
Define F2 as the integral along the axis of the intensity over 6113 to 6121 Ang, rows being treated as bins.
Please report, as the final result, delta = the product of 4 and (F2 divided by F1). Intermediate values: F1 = 77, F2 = 83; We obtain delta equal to 4.3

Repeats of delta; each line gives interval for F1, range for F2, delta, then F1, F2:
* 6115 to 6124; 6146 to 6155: 3.9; 92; 90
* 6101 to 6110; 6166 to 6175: 3.5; 88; 77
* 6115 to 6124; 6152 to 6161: 3.7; 92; 85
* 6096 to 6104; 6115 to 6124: 4.4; 82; 92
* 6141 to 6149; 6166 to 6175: 4.2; 73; 77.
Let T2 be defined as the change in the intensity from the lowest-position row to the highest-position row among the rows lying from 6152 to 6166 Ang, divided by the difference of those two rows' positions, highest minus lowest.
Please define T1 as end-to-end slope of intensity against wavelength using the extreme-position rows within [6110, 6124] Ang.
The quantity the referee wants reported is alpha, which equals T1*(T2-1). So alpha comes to -0.11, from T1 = 0.10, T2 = -0.13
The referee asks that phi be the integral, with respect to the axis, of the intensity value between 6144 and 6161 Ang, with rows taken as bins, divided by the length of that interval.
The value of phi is 9.7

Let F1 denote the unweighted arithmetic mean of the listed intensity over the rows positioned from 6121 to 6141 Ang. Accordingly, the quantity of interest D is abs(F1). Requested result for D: 10.1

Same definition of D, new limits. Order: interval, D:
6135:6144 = 9.3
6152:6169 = 8.9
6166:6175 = 8.5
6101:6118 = 10.0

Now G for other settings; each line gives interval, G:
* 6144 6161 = 6147.80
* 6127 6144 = 6128.02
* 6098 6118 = 6099.86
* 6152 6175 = 6156.30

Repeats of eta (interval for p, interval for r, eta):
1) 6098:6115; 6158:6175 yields 0.5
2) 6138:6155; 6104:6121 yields -0.2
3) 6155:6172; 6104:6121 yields -0.3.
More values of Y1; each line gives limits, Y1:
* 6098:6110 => 9.9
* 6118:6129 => 9.8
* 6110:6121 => 10.0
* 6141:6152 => 9.4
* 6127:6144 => 9.8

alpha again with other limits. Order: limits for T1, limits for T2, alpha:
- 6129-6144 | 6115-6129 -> 0.28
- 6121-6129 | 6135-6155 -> -0.24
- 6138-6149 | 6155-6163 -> -0.33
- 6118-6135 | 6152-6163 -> -0.02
